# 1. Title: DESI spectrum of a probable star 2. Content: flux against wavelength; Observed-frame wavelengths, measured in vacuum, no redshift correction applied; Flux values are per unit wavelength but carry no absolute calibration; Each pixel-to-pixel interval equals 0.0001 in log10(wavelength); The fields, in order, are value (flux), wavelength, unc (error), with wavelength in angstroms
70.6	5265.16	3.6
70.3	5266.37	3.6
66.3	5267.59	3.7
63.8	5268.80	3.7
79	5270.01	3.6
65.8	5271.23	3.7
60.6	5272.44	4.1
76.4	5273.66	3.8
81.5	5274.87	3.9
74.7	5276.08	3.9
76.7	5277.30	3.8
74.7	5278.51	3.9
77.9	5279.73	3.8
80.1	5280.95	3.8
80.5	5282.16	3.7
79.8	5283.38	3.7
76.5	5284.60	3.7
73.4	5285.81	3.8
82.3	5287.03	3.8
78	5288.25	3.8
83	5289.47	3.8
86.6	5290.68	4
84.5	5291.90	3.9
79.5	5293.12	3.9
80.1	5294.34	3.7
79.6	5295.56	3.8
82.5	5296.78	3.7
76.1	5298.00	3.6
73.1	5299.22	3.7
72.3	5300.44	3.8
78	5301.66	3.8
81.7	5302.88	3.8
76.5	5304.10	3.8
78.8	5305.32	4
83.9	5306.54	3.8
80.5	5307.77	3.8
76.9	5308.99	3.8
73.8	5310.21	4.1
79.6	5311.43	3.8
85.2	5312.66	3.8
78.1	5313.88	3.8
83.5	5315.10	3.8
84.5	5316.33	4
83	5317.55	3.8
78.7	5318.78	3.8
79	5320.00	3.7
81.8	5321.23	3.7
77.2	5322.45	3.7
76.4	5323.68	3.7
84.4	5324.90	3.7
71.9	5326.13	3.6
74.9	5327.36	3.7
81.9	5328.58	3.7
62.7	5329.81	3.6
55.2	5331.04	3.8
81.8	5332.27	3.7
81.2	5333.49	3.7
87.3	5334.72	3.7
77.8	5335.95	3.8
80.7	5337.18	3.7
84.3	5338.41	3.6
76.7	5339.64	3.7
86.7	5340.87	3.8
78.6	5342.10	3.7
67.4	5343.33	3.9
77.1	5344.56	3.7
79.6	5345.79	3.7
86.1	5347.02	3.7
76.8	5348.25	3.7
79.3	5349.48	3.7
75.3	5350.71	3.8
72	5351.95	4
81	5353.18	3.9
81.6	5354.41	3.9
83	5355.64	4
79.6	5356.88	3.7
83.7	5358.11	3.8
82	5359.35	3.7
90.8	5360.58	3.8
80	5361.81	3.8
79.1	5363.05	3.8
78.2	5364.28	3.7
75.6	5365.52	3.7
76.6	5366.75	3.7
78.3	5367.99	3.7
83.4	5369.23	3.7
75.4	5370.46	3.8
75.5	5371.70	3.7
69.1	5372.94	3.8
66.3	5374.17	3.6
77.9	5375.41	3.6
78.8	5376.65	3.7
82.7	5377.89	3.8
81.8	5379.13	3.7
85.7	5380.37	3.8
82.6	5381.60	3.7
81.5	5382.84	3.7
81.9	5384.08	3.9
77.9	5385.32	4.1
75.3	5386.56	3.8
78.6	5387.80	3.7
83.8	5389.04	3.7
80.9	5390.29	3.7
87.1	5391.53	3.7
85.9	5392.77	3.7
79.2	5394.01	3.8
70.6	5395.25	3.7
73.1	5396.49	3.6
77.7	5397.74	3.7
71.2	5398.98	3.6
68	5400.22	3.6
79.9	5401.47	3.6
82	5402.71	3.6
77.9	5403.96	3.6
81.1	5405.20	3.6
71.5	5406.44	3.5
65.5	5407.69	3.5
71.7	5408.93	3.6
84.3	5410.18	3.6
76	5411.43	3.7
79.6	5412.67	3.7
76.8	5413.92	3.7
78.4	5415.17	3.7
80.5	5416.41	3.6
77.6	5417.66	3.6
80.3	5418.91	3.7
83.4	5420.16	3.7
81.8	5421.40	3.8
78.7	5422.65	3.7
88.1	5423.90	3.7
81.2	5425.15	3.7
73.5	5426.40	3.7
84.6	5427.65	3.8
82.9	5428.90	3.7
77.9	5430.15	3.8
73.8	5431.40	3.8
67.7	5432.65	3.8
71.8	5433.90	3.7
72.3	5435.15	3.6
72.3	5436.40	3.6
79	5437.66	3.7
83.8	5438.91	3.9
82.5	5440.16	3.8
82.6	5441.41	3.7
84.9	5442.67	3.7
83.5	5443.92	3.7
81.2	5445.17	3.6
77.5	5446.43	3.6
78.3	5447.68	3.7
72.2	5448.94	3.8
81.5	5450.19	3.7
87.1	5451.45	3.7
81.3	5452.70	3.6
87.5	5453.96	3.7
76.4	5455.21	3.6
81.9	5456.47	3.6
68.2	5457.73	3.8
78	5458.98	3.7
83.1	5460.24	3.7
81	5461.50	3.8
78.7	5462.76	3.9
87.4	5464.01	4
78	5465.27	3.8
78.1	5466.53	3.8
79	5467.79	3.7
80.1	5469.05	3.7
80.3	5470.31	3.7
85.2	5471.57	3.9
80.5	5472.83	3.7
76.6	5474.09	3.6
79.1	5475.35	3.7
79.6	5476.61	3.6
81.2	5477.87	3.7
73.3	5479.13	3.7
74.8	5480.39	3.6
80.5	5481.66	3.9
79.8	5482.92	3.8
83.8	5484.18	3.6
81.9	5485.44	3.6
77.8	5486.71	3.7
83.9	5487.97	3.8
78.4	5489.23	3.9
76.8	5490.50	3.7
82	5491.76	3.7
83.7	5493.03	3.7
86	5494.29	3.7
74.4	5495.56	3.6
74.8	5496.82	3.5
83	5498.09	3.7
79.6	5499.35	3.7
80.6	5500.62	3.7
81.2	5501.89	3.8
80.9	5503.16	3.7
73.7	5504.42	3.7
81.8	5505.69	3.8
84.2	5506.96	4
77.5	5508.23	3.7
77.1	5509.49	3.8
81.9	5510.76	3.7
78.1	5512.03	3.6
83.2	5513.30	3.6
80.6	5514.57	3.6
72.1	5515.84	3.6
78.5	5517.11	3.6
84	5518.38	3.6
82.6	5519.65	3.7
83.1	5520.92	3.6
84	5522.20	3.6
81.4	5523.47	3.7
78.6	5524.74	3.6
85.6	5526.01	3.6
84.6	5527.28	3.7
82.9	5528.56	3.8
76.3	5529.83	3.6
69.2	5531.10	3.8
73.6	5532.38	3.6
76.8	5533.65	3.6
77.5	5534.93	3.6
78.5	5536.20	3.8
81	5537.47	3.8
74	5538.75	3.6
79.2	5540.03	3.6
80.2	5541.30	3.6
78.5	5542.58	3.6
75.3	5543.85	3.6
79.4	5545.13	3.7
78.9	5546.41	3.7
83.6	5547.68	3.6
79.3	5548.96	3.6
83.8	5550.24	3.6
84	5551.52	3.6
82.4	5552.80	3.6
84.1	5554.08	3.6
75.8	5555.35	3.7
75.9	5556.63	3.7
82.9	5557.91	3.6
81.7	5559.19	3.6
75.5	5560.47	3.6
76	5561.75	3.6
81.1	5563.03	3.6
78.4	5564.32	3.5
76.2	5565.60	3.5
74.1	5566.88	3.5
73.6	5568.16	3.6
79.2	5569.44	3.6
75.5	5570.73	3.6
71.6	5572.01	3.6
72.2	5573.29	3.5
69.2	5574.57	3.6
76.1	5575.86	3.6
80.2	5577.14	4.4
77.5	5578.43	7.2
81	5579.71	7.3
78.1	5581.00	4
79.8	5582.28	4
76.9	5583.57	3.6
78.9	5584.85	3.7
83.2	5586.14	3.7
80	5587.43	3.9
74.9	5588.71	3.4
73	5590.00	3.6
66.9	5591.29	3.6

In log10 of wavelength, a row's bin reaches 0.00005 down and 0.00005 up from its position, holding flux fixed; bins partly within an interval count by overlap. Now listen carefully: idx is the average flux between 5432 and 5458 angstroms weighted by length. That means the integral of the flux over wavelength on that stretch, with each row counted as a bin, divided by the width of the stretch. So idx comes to 78.9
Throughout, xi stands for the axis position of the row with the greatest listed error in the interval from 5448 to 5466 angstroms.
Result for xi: 5464.01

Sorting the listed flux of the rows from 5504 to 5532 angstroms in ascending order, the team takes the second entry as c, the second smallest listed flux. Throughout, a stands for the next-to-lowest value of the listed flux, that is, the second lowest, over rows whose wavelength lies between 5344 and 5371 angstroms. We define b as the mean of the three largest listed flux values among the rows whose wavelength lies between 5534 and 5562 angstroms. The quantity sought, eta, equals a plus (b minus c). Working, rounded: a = 75.3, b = 84.0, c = 72.1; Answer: 87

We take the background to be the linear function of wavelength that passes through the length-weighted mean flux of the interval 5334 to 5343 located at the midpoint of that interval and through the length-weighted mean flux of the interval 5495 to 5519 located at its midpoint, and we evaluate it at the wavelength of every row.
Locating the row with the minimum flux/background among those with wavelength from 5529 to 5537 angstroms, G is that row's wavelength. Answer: 5531.10 angstroms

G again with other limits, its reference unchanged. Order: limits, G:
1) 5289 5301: 5300.44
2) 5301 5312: 5310.21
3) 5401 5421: 5407.69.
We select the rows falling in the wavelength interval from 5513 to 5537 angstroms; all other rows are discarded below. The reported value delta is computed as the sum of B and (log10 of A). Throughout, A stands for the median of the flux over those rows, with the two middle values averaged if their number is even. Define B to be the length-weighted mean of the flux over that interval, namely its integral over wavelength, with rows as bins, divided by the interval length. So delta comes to 81.5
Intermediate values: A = 80.6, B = 79.6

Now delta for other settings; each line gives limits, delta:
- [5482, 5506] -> 82.1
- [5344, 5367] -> 81.8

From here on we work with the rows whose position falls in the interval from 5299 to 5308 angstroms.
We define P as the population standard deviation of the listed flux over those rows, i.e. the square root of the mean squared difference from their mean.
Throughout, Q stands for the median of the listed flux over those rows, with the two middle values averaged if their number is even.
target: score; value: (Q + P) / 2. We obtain 41.1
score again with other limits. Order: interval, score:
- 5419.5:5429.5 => 43.2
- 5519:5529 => 42.5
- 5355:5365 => 42.4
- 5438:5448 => 42.5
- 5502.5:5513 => 41.3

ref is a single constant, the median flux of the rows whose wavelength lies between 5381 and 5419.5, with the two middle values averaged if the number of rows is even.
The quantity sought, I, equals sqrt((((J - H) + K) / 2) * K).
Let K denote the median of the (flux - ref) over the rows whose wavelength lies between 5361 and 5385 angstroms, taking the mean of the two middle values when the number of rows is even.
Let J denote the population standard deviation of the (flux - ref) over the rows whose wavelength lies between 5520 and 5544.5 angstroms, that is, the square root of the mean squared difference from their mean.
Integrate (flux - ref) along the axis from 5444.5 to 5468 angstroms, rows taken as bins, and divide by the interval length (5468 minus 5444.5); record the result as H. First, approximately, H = 1.2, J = 4.1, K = 0.2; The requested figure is 0.6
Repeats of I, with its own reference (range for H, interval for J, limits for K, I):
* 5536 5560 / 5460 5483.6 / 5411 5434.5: 0.3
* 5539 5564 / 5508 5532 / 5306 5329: 1.4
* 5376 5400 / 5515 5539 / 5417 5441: 0.9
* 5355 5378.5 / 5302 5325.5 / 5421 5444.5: 2.7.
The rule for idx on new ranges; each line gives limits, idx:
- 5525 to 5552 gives 79.1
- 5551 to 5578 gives 77.4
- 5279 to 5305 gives 79.1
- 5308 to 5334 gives 77.7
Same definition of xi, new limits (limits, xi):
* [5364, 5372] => 5370.46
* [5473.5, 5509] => 5506.96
